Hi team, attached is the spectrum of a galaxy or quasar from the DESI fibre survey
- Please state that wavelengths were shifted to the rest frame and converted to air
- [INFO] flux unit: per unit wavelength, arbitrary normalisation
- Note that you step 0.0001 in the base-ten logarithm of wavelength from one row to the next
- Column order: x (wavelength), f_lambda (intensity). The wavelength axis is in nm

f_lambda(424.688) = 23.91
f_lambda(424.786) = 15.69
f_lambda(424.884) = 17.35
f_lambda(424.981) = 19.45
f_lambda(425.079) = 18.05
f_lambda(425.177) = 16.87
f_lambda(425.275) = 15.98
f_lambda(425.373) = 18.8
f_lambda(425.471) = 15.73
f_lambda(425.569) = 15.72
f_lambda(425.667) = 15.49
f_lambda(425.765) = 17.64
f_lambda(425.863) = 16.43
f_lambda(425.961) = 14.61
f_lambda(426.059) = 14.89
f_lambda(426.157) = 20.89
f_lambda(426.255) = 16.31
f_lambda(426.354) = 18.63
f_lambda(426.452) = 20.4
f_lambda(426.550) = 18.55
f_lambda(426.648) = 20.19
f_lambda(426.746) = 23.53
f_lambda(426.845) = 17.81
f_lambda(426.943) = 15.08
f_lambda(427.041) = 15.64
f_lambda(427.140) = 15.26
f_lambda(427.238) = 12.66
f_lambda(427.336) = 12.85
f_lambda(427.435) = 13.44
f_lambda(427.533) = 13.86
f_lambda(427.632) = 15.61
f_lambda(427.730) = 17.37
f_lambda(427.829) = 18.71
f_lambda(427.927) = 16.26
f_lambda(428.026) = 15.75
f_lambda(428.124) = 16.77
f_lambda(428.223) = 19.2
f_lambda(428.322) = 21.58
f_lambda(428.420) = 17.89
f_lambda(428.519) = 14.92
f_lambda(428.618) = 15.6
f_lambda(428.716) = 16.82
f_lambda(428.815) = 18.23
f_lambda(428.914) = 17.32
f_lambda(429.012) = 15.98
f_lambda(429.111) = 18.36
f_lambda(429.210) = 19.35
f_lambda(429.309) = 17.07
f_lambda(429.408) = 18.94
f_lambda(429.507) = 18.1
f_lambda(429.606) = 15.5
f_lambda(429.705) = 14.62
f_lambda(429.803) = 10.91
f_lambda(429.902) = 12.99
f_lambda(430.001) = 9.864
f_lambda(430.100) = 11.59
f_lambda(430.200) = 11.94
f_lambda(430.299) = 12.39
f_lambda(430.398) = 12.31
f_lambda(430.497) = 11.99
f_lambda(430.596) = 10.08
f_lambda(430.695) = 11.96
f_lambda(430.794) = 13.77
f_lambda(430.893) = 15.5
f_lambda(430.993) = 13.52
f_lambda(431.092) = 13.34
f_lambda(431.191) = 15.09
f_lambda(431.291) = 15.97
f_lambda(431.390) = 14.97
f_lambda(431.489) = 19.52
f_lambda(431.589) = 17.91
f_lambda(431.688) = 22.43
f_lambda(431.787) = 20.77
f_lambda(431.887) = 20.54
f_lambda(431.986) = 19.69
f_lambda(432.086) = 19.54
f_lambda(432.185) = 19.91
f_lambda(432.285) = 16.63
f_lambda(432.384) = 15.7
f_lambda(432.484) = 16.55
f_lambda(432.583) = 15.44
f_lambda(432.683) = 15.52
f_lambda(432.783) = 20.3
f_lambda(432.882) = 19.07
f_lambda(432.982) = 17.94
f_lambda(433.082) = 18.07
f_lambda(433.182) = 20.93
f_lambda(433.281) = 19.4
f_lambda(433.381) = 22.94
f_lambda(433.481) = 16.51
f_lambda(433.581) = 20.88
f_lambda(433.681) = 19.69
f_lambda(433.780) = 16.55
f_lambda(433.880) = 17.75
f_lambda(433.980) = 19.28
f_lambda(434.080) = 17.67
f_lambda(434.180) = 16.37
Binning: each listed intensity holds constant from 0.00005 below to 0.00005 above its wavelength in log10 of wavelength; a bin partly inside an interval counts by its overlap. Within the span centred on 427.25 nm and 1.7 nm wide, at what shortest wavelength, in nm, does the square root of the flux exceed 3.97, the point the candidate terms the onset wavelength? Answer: 426.452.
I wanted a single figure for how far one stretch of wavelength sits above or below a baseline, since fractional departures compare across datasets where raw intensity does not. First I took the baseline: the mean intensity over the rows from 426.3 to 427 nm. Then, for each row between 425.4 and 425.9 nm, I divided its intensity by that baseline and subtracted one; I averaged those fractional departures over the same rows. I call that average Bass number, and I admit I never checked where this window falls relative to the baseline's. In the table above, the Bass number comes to -0.15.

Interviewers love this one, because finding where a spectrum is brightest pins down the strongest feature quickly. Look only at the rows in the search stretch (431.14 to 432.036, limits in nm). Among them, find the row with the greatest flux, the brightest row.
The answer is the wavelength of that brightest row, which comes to 431.688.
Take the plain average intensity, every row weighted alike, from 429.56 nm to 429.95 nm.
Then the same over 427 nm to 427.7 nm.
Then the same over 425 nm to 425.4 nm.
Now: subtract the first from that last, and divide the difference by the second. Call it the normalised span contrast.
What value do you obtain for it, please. 0.28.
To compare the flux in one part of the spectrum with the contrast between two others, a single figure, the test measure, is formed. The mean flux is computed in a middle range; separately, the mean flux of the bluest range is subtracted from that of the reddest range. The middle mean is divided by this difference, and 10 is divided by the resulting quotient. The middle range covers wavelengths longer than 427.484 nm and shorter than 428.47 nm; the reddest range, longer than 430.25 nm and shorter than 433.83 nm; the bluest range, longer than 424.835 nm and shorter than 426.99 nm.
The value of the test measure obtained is -0.4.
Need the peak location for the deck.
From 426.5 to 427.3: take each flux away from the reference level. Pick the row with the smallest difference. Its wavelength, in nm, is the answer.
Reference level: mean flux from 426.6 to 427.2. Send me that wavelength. 426.746 nm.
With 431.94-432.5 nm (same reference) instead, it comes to 432.185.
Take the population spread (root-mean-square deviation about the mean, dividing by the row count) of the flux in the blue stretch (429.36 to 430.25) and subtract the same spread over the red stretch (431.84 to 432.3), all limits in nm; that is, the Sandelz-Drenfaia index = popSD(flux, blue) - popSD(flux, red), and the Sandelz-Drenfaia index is 1.6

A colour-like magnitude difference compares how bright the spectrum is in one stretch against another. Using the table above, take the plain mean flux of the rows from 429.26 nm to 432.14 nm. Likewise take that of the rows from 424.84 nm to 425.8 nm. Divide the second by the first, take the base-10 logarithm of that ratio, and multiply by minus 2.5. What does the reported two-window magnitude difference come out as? -0.12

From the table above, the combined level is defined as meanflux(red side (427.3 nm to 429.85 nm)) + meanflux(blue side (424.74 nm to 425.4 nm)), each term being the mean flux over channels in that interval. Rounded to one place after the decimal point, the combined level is 34.0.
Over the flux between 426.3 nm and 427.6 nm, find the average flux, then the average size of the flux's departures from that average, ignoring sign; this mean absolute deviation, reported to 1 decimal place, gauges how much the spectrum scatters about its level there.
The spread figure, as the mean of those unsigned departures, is 2.9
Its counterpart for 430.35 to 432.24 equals 3.2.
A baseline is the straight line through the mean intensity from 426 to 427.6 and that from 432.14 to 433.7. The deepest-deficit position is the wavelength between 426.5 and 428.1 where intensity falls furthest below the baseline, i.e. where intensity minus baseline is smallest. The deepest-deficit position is 427.238 nm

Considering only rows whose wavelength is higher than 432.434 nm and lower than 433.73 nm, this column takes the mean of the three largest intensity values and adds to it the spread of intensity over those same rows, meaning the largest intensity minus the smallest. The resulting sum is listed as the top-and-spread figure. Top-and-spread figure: 29.1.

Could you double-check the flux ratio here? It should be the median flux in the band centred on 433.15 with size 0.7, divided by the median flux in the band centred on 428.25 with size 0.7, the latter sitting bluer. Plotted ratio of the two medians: 1.14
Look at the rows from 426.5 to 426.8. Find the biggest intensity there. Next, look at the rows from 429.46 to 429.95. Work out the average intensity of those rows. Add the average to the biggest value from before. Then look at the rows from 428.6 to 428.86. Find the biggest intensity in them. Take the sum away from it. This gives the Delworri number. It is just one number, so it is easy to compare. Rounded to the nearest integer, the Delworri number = -20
